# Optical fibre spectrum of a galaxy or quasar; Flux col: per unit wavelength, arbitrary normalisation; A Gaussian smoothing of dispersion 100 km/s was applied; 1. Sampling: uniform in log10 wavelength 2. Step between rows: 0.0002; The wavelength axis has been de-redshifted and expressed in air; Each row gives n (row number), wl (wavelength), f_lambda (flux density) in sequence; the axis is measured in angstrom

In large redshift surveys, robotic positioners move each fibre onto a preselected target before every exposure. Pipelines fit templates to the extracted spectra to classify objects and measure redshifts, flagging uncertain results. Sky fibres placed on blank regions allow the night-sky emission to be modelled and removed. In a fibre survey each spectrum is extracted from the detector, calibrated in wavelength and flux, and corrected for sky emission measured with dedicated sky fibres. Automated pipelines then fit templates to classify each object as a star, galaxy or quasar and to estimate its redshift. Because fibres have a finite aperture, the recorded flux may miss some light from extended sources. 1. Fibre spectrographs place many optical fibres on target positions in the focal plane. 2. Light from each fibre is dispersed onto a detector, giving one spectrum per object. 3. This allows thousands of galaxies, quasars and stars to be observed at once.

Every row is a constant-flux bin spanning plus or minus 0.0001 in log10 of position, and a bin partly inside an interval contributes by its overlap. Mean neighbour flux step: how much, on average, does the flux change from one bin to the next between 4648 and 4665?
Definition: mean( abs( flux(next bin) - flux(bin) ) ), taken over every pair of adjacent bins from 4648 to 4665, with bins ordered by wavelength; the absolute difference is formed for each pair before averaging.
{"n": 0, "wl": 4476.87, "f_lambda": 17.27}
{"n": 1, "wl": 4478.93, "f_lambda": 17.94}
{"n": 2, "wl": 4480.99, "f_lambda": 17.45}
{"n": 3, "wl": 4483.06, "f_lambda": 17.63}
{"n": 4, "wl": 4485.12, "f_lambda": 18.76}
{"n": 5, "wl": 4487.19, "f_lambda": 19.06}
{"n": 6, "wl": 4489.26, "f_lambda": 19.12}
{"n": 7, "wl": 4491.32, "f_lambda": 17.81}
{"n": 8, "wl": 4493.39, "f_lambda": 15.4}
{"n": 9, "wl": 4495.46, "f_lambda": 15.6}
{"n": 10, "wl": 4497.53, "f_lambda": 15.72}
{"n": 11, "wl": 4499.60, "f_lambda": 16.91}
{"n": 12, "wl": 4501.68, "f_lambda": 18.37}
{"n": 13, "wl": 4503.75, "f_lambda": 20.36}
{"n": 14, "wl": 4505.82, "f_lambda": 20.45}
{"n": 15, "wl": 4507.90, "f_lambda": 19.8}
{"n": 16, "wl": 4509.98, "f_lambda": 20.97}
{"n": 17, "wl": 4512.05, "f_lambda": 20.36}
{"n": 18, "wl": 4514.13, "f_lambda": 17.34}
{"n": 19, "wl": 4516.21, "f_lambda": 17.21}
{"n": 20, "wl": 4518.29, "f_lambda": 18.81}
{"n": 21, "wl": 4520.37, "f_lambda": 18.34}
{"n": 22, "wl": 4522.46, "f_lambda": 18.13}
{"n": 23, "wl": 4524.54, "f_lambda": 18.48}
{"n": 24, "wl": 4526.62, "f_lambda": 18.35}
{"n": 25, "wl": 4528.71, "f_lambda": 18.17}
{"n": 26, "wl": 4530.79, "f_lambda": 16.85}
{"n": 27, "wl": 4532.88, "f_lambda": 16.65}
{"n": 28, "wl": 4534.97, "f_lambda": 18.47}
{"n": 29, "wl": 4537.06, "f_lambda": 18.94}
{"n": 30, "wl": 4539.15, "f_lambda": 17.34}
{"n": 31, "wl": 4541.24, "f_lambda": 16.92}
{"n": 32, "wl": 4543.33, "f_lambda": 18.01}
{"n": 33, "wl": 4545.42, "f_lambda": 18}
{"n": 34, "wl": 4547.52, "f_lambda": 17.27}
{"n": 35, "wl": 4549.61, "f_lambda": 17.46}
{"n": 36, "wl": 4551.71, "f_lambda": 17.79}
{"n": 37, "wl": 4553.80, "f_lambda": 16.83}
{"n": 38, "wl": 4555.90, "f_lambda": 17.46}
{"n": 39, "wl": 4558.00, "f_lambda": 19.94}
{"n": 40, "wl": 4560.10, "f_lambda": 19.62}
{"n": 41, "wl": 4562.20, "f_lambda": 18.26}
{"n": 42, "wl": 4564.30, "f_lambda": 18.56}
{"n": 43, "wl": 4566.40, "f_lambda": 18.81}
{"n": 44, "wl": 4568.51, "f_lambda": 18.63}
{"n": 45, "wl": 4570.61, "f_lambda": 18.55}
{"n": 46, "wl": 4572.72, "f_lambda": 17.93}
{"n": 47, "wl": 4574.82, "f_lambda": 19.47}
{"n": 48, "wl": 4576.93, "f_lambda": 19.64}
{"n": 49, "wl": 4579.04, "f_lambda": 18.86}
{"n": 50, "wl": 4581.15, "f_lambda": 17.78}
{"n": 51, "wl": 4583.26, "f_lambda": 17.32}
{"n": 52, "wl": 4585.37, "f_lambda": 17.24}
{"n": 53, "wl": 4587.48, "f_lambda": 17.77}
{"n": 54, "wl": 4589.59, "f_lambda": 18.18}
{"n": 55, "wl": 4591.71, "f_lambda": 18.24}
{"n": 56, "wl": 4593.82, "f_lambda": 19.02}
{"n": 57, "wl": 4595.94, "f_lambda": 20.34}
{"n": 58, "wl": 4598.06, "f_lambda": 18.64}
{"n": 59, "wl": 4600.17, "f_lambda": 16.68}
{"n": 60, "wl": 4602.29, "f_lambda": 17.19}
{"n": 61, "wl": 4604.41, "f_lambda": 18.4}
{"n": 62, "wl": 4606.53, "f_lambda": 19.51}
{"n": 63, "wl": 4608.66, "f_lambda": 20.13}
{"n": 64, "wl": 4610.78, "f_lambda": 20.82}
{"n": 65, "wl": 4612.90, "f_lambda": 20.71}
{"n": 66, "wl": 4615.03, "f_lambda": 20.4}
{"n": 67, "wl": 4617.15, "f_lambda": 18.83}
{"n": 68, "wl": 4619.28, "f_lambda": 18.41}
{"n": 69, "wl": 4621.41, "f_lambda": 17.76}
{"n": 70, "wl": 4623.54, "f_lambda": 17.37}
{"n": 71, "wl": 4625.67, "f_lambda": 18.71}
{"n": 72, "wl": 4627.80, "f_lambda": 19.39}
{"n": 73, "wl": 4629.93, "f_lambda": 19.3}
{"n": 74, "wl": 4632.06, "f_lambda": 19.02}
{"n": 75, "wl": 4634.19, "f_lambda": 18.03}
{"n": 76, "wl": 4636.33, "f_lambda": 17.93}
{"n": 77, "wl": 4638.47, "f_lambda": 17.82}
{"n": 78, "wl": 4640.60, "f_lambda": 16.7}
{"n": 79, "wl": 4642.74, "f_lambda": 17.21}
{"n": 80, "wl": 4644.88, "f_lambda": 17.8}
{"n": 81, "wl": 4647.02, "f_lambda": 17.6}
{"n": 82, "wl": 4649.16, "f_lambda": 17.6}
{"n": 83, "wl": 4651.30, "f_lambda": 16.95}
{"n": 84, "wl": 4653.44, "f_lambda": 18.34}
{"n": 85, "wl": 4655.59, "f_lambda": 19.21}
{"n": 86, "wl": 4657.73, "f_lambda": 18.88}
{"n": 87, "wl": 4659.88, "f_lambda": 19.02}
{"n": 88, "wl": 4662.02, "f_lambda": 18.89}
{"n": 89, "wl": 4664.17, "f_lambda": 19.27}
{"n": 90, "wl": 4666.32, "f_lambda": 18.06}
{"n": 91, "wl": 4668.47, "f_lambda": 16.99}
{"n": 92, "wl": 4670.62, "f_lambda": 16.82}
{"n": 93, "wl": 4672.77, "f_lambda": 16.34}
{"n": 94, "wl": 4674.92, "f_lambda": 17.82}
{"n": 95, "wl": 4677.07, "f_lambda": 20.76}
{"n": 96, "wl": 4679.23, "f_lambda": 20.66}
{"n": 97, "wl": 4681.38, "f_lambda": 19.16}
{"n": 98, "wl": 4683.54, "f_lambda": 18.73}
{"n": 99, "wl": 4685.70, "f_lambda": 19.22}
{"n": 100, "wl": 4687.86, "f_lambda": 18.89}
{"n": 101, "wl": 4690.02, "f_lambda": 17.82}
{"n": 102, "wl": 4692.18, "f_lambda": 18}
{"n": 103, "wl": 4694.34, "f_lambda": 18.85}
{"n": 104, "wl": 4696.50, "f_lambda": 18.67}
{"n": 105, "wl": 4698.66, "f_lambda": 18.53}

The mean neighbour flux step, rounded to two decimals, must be 0.56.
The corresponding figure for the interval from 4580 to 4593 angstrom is 0.31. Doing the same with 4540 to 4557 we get 0.56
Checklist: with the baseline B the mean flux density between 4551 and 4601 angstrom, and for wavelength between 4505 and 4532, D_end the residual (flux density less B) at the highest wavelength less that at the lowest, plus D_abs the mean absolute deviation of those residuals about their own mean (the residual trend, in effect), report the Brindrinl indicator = -2.5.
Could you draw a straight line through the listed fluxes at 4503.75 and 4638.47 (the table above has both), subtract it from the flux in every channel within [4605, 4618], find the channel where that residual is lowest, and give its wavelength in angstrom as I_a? 4617.15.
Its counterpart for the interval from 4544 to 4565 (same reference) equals 4553.80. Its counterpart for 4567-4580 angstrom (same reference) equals 4572.72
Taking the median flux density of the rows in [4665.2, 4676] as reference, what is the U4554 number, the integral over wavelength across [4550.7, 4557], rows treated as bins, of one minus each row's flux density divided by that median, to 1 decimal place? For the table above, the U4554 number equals -0.1 angstrom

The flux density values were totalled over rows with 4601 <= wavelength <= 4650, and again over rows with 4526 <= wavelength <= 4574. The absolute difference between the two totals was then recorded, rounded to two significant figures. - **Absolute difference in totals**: 12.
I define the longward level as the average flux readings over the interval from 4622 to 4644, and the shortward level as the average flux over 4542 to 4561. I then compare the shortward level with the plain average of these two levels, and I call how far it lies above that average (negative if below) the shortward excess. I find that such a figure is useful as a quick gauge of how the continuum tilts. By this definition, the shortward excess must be -0.1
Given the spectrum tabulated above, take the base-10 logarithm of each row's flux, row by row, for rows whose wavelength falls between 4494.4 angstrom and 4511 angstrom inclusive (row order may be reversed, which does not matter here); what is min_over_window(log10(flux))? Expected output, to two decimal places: 1.19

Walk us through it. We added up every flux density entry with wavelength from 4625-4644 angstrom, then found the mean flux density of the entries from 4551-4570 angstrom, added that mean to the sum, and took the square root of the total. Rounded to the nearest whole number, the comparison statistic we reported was 14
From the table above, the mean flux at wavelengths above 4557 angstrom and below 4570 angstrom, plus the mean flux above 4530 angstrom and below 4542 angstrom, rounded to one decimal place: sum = 36.5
